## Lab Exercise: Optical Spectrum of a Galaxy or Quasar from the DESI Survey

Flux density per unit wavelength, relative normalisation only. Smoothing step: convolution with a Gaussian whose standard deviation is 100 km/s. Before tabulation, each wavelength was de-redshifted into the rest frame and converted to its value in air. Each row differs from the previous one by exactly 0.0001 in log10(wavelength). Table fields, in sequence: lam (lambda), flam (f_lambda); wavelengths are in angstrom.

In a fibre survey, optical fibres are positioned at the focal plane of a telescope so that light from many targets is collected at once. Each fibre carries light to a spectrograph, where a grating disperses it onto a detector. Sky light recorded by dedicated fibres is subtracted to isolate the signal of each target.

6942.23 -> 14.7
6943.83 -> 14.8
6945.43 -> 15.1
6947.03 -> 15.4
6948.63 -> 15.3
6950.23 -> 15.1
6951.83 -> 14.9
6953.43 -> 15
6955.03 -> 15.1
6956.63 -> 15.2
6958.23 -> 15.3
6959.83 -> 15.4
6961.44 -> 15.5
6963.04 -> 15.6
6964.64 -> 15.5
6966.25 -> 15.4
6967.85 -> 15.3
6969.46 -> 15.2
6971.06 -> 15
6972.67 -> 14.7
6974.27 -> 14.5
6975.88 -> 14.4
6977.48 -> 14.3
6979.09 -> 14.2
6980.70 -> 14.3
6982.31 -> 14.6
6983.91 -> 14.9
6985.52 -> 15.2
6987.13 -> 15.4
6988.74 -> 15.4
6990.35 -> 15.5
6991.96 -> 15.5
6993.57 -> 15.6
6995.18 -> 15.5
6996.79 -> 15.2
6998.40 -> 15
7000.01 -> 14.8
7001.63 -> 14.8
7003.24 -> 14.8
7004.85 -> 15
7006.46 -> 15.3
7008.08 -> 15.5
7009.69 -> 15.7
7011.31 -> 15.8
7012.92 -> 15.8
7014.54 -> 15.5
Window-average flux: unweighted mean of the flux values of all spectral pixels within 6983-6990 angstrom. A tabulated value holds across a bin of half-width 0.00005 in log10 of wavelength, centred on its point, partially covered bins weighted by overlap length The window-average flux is 15.2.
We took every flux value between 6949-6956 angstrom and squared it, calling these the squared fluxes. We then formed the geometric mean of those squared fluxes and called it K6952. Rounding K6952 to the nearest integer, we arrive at 226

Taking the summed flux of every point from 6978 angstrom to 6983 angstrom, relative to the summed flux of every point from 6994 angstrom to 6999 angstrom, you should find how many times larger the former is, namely 0.943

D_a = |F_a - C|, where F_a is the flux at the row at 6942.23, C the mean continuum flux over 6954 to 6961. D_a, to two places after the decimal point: 0.55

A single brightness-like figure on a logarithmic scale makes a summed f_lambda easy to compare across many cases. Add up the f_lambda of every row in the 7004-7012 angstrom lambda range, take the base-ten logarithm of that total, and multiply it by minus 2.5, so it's -4.72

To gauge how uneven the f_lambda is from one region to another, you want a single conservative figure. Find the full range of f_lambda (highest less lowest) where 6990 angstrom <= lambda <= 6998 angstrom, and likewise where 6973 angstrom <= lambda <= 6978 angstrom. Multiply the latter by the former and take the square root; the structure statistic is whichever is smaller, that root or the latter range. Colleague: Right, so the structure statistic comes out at 0.20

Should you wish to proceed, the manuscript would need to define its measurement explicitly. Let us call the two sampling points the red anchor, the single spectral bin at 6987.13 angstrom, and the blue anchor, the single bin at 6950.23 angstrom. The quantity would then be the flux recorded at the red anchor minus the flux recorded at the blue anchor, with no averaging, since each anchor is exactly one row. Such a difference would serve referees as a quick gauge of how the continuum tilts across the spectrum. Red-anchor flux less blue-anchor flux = 0.30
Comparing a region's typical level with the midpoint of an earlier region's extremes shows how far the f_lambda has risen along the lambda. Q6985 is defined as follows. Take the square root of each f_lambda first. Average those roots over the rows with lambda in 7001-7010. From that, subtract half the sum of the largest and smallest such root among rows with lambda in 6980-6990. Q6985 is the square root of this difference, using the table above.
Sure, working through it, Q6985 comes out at 0.208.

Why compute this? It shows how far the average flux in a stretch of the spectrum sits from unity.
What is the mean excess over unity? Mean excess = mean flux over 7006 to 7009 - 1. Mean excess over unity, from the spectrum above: 14.4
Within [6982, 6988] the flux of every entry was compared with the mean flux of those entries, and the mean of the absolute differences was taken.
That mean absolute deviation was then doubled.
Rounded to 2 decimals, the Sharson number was 0.55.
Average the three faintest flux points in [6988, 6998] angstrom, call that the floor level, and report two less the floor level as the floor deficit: -13.4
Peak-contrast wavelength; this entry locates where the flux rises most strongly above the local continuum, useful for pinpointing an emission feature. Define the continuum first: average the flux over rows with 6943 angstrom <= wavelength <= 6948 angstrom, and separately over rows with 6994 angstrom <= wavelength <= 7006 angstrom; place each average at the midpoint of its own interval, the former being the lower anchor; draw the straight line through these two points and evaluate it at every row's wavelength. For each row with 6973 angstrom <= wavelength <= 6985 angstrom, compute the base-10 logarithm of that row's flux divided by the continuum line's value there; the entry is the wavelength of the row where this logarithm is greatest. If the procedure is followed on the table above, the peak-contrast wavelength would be 6983.91 angstrom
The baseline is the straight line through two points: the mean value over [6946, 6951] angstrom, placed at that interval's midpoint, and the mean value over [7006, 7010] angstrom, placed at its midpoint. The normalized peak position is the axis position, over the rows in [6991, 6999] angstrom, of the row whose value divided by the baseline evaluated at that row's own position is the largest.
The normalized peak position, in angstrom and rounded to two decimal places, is 6993.57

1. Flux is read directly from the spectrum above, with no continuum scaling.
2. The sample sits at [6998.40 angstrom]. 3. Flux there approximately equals 15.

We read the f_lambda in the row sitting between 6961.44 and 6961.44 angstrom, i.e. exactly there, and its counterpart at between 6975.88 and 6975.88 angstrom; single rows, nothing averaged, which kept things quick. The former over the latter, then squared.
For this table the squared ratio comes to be 1.16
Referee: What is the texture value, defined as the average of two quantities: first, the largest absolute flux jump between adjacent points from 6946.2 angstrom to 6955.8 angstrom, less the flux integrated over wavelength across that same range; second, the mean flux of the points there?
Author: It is -65.0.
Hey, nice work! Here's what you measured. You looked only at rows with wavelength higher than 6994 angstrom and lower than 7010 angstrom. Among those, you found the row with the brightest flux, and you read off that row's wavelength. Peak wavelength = 7009.69 angstrom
